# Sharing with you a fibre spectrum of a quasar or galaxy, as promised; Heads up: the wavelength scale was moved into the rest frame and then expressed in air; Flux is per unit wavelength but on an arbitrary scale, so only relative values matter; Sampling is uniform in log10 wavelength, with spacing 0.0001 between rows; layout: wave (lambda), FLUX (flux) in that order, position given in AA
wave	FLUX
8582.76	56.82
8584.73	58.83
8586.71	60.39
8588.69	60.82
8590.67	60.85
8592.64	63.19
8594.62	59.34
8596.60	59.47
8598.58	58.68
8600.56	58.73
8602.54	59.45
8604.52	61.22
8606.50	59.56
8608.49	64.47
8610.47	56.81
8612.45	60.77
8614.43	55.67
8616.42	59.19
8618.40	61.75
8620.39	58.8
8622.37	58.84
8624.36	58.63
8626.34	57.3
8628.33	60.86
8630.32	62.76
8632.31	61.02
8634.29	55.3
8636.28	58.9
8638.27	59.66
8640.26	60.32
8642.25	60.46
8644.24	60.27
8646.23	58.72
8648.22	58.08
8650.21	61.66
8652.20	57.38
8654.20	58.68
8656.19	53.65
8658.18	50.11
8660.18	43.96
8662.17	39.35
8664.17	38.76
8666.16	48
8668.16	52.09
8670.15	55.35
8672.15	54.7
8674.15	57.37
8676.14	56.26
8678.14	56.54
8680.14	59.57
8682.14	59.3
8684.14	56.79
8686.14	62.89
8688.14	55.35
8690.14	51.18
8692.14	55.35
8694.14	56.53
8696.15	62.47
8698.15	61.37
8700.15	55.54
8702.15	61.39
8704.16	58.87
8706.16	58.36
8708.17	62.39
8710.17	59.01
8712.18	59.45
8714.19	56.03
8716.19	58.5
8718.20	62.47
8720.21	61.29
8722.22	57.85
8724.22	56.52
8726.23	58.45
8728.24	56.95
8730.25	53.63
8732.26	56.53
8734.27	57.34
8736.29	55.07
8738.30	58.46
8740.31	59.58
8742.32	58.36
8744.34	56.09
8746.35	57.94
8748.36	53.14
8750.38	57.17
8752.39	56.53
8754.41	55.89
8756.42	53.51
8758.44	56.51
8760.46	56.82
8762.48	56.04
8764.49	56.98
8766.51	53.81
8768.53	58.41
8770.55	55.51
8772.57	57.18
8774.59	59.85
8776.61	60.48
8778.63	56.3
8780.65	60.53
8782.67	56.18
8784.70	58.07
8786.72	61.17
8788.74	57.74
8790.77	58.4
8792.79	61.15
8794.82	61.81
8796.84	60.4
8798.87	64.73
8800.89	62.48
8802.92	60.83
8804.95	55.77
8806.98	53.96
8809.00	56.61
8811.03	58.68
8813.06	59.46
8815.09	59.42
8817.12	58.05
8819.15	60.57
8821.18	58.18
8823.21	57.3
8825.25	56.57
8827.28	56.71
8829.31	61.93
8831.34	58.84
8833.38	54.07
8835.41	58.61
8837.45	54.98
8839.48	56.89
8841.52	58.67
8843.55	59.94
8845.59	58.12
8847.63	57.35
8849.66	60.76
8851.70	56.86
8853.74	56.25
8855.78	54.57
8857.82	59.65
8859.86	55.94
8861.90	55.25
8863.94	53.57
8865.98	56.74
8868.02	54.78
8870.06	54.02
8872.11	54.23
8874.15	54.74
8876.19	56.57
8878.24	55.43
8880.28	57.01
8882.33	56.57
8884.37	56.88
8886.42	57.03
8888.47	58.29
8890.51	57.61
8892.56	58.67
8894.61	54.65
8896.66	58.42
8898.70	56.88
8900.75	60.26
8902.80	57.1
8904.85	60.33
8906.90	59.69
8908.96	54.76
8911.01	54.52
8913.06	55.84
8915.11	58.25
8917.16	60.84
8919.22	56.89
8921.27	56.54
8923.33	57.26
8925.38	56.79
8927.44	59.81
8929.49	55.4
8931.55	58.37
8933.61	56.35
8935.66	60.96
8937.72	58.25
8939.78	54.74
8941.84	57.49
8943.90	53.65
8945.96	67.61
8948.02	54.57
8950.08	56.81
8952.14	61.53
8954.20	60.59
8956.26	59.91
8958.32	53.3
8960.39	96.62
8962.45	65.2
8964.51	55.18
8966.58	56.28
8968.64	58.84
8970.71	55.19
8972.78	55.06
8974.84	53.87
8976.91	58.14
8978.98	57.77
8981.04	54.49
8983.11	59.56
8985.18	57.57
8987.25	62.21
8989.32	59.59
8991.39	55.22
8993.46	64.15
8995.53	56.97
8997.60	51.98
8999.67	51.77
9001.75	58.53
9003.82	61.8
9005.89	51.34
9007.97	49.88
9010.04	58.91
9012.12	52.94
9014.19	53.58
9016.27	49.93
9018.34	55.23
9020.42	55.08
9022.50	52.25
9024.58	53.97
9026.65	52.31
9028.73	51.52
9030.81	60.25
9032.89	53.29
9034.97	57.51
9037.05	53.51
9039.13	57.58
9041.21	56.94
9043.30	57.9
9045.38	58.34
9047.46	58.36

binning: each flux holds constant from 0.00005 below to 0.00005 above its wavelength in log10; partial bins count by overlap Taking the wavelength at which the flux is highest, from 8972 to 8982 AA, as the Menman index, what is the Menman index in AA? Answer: 8976.91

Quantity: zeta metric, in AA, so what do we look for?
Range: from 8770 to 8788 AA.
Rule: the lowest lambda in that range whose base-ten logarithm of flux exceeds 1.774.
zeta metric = 8774.59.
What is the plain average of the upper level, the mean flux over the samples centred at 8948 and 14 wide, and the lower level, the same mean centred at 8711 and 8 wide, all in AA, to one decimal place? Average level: 59.1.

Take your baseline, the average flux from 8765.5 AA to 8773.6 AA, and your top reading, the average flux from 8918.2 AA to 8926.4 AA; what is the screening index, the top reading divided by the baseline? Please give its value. 1.01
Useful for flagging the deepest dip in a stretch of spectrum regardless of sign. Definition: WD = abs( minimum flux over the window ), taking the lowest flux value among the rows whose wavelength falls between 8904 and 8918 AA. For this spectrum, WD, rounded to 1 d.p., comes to 54.5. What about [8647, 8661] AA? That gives 44.0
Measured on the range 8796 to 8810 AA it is 54.0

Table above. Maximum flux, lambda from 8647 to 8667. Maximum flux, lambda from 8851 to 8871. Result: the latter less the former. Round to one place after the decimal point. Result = -2.0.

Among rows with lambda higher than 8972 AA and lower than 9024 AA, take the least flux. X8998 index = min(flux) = 49.88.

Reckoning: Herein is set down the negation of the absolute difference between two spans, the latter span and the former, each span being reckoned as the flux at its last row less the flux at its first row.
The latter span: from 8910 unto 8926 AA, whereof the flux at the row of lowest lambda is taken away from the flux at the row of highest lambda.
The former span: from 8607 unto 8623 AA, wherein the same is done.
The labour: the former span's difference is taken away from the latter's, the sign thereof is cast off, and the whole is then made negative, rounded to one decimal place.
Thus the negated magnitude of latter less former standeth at -7.9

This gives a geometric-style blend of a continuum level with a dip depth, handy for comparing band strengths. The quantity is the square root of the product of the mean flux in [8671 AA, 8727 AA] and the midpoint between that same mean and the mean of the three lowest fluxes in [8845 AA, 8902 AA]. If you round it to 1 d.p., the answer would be 57.2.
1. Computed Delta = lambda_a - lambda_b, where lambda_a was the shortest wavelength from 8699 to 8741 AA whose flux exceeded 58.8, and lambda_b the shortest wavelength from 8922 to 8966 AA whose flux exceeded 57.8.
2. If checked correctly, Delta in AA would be -225.3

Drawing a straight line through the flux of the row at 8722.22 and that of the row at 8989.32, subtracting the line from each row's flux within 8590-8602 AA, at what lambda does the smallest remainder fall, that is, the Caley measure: 8598.58 AA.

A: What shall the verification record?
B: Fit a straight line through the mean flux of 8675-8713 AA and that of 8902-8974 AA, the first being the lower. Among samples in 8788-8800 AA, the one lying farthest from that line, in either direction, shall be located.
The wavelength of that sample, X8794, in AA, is 8798.87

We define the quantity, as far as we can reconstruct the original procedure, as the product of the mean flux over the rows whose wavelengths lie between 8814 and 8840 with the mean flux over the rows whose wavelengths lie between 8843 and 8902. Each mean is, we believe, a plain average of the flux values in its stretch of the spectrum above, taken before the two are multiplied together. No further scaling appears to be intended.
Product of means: 3286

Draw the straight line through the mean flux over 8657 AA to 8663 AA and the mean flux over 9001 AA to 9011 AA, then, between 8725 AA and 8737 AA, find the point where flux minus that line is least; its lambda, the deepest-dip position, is 8730.25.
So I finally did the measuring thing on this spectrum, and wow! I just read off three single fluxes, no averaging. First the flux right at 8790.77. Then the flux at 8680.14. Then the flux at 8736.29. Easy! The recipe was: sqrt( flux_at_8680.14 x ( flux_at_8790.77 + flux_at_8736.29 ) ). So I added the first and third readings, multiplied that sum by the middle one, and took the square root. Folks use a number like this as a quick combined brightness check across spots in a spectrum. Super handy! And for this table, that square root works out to 82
